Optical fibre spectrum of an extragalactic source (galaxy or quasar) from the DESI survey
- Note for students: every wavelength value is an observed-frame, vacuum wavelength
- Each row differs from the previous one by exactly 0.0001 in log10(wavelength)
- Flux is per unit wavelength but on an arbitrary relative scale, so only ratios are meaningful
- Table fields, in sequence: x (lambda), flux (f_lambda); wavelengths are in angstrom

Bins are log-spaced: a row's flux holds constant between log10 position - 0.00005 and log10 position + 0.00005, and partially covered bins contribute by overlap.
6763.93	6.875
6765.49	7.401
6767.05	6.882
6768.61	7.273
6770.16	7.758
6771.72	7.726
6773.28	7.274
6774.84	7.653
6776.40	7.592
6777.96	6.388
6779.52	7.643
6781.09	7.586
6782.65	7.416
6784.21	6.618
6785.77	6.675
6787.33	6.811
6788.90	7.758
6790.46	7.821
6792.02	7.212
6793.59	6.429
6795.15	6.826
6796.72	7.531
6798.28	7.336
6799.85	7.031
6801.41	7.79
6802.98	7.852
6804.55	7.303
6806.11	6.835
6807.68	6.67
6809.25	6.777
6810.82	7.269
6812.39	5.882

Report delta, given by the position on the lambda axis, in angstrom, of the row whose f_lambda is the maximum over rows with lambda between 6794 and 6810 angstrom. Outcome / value 6802.98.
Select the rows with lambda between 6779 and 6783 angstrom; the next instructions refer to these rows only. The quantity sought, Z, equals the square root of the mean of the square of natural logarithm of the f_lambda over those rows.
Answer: 2.02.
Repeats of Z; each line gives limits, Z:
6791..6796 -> 1.92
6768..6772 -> 2.03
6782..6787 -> 1.93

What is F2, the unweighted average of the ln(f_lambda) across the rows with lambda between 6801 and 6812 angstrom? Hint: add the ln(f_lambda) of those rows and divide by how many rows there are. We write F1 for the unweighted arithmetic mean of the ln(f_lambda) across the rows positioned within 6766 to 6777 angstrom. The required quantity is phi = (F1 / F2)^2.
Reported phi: 1.03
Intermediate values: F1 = 2.01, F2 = 1.97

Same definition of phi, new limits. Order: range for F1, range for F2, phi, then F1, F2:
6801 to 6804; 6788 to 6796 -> 1.09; 2.06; 1.97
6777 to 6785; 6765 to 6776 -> 0.96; 1.96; 2.00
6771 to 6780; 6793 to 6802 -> 1.03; 2.00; 1.97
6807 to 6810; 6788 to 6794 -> 0.92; 1.91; 1.99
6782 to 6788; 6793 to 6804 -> 0.95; 1.93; 1.98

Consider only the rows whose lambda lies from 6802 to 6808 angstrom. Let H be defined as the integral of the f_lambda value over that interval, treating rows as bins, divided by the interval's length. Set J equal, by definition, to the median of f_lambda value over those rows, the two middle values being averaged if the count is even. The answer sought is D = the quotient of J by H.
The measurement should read 0.98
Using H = 7.22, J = 7.1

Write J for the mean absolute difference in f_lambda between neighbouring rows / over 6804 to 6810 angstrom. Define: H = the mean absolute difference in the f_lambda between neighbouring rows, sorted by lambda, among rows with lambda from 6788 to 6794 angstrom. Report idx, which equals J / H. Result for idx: 0.51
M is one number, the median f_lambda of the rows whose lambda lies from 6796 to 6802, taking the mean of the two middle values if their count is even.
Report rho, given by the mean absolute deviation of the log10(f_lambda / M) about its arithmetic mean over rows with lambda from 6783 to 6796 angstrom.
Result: 0.026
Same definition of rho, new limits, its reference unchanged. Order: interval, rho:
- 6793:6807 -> 0.023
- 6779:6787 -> 0.027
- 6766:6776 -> 0.017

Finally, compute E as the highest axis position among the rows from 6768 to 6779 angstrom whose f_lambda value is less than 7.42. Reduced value 6777.96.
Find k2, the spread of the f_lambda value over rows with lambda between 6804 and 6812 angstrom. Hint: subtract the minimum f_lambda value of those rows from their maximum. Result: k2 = 0.6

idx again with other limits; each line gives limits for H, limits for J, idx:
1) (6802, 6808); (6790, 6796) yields 1.51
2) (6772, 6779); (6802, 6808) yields 0.72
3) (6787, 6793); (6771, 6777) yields 0.55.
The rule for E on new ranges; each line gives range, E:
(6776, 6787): 6785.77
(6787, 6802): 6799.85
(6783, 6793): 6792.02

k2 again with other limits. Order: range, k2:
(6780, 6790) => 1.1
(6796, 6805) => 0.8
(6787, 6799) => 1.4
